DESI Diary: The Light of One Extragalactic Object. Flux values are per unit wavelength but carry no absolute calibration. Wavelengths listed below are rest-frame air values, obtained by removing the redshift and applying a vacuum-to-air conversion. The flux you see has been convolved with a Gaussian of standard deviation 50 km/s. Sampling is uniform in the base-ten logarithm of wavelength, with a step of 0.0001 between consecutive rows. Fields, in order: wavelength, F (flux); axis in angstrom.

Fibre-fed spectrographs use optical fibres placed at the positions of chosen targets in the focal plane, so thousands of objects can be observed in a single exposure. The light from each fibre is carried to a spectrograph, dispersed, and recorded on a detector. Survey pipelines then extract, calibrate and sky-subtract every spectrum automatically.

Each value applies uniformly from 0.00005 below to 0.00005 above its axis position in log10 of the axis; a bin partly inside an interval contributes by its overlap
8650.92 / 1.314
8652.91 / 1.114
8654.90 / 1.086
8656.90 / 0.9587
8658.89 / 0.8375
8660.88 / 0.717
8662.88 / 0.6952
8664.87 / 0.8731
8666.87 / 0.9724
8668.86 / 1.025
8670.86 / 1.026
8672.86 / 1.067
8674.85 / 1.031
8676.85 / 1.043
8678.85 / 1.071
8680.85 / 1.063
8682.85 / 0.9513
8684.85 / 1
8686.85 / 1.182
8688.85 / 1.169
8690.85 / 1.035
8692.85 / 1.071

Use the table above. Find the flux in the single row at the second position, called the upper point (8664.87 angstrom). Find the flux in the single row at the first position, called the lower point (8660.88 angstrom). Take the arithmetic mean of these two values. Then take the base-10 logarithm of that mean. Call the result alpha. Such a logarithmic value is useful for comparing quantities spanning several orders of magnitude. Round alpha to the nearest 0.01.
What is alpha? -0.10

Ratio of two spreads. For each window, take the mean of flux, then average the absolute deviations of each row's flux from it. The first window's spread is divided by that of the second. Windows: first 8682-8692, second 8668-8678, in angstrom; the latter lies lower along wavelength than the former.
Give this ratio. 6.5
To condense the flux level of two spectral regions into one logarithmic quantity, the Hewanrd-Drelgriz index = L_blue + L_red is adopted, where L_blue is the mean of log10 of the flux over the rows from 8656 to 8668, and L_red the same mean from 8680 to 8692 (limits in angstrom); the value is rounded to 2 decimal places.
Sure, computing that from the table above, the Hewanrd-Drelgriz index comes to -0.05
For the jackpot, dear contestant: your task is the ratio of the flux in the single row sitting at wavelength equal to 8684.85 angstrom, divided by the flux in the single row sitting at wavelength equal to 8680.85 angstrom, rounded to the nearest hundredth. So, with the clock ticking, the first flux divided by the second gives 0.94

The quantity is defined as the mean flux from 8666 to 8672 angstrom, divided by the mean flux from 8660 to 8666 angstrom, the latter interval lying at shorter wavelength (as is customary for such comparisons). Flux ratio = 1.32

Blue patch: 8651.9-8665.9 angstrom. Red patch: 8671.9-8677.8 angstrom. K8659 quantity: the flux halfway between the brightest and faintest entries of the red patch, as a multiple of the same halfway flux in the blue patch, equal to 1.16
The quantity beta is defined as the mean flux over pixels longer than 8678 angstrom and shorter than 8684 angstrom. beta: 1.03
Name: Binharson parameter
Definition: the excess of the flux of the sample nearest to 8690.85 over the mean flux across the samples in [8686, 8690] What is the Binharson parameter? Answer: -0.14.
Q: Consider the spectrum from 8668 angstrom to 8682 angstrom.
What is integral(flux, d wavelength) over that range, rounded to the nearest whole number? 15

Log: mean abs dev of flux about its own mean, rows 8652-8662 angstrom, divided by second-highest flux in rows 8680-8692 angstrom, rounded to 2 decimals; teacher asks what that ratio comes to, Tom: 0.11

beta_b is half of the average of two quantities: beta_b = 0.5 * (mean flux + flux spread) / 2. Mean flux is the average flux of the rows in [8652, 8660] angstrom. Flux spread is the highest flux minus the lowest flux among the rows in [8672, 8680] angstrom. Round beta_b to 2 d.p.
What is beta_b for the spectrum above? 0.26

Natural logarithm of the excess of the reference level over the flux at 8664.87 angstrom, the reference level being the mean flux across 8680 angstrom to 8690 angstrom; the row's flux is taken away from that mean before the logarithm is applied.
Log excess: -1.6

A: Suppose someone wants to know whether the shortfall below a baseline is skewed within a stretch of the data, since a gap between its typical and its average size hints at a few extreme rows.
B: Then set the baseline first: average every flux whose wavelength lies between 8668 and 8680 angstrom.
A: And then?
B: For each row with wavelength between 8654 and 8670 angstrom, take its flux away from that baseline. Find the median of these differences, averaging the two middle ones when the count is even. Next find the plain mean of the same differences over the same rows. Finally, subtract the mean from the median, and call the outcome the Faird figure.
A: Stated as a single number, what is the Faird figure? -0.020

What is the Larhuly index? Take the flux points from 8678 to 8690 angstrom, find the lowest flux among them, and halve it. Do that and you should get 0.476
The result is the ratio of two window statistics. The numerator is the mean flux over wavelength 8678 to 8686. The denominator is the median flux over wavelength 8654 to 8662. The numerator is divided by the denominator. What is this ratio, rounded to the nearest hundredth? 1.14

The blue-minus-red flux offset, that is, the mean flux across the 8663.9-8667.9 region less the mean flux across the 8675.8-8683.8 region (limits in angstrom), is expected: -0.11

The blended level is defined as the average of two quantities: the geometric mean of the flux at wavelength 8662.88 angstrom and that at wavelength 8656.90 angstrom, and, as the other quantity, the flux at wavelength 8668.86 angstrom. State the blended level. 0.921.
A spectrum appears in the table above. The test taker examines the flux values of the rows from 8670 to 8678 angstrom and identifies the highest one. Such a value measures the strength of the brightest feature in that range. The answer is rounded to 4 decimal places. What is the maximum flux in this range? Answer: 1.0670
